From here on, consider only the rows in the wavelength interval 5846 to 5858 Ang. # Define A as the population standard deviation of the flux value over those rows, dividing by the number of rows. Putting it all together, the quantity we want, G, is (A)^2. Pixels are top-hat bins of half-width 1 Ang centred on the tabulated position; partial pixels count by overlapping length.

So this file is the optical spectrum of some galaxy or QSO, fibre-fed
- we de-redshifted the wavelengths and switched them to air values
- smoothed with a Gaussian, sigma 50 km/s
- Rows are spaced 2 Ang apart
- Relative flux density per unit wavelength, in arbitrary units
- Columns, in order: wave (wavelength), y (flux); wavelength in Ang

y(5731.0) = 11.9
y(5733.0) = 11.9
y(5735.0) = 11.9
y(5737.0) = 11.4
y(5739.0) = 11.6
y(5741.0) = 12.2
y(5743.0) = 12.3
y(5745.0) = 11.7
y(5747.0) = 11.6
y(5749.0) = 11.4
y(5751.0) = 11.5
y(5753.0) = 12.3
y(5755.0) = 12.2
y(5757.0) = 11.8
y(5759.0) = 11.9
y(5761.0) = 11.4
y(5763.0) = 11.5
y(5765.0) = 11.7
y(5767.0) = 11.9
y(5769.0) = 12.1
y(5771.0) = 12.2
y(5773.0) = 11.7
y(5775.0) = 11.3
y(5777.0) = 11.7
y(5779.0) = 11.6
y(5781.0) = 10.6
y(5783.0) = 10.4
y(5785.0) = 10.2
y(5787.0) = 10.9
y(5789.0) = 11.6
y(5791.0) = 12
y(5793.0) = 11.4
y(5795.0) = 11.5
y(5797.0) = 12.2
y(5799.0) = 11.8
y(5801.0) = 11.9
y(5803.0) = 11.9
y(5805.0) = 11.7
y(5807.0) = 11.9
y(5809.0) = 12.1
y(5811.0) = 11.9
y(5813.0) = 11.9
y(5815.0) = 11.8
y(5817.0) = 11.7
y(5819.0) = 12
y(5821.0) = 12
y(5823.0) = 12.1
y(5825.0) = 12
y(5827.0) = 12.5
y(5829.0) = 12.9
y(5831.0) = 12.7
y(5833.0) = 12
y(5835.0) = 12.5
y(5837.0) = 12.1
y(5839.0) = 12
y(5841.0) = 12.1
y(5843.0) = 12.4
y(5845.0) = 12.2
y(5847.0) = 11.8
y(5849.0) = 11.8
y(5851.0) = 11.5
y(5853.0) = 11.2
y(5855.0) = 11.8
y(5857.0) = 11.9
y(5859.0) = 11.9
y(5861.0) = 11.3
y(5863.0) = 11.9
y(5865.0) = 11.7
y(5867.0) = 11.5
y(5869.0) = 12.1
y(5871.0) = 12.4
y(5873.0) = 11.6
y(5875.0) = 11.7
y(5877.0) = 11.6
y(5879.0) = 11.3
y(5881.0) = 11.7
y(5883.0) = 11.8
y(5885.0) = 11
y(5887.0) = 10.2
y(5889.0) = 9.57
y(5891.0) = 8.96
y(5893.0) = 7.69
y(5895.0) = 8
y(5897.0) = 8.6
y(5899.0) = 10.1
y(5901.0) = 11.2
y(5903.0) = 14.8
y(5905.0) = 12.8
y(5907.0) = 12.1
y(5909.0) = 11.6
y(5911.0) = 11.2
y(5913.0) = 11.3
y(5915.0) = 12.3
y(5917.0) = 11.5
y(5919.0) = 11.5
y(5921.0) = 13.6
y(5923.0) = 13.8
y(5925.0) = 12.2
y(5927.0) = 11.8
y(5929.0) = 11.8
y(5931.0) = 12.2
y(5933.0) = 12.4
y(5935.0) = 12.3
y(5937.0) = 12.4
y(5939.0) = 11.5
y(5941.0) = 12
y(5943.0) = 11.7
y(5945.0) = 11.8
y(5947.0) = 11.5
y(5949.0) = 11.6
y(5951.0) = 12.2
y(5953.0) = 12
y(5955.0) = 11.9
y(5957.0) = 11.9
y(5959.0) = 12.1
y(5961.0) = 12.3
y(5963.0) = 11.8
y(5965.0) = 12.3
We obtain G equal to 0.06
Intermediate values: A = 0.24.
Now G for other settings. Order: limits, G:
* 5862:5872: 0.10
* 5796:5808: 0.02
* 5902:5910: 1.48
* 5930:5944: 0.11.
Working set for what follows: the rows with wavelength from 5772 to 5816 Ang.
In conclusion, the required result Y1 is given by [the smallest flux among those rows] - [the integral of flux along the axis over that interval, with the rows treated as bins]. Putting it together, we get -498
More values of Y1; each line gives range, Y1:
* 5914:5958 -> -520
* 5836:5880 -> -508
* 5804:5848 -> -521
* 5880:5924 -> -483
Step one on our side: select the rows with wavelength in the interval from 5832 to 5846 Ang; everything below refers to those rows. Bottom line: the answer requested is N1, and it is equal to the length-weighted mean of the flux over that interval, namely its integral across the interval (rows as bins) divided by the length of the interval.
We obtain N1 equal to 12.2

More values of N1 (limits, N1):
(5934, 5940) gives 12.1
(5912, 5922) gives 12.0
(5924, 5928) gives 12.0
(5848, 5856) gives 11.6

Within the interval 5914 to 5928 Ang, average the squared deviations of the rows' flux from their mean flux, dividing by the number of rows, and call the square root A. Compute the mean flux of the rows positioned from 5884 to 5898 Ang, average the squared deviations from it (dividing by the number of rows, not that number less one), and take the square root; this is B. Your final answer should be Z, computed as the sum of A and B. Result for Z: 2.0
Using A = 0.9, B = 1.1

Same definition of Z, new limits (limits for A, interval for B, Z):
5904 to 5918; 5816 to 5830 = 0.9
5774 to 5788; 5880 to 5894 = 1.9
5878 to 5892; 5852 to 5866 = 1.3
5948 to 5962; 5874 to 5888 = 0.7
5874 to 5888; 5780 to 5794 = 1.1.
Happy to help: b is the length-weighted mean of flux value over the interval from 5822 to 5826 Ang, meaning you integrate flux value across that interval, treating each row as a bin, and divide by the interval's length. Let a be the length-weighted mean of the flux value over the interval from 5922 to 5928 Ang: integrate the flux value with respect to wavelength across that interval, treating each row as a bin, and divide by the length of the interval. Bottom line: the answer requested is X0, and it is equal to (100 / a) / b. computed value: 0.66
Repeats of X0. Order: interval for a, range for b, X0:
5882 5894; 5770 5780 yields 0.87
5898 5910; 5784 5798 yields 0.72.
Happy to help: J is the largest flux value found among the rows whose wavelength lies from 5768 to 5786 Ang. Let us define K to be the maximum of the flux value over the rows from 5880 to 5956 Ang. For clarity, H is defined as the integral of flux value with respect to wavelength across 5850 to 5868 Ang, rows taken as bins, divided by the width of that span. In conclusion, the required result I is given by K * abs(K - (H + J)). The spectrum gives 134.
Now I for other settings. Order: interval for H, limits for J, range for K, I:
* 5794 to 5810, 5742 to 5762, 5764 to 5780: 146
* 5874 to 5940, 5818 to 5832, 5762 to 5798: 148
